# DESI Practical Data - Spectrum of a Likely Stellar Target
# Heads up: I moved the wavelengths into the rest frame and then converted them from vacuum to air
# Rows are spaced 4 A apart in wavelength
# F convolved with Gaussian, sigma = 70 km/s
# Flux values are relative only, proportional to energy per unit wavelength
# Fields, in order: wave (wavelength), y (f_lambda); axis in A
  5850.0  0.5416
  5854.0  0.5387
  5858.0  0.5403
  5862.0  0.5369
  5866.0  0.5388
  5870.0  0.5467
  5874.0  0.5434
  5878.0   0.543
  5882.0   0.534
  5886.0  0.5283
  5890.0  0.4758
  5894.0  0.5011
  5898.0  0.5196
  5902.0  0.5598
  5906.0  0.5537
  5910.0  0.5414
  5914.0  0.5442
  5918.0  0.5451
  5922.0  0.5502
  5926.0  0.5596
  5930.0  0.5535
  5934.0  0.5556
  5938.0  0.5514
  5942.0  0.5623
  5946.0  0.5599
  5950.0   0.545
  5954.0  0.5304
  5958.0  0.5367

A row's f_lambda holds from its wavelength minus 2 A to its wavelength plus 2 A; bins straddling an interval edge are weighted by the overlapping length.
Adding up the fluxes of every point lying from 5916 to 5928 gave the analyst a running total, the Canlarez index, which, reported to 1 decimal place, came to 1.7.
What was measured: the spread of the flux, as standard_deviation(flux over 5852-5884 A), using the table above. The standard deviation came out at 0.004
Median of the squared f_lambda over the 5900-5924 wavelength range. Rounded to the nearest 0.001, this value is 0.300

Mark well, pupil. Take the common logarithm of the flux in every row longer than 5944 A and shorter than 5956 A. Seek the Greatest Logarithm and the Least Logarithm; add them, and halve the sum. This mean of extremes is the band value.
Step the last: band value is -0.264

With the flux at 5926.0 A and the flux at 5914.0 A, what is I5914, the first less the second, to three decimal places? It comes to 0.015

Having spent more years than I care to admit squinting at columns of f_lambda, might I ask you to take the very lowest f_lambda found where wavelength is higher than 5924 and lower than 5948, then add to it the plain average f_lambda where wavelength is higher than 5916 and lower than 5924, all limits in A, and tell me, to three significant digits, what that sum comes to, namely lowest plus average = 1.10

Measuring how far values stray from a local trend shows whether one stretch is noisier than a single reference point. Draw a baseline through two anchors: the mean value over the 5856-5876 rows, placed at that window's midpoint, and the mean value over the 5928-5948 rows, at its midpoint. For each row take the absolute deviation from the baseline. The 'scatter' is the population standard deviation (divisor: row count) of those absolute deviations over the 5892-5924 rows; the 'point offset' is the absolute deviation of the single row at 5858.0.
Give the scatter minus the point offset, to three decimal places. 0.013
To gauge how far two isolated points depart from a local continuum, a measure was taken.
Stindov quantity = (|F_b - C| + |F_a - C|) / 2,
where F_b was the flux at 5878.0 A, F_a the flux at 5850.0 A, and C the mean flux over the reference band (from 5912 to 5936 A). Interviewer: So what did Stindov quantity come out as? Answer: 0.009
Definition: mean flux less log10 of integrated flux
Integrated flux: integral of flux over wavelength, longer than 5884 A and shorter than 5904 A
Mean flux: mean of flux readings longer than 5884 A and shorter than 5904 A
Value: -0.50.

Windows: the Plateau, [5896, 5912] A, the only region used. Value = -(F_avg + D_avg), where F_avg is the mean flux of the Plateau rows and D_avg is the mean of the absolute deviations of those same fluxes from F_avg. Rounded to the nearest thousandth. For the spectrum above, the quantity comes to -0.557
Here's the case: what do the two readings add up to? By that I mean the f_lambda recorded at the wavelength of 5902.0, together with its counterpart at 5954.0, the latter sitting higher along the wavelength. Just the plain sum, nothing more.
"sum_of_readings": 1.09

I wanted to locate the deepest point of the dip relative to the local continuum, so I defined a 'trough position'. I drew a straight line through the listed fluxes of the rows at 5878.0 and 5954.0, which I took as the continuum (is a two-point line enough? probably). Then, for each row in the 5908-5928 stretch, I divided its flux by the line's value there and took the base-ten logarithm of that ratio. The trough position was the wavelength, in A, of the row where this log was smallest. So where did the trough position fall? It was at 5910.0 A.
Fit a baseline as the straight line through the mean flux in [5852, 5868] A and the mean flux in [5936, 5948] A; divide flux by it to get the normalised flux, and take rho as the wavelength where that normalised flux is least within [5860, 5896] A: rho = 5890.0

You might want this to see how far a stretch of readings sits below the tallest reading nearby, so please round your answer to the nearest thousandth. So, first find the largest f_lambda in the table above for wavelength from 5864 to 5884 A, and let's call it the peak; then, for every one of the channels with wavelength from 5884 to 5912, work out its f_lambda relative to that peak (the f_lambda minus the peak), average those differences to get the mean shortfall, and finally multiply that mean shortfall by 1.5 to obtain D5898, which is -0.032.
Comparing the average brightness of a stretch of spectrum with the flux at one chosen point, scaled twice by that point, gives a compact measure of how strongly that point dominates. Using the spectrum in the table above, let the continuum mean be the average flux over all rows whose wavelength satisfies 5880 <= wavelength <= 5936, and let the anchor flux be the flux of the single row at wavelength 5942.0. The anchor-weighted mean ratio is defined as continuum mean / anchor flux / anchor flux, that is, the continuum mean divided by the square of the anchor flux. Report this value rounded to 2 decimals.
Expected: 1.70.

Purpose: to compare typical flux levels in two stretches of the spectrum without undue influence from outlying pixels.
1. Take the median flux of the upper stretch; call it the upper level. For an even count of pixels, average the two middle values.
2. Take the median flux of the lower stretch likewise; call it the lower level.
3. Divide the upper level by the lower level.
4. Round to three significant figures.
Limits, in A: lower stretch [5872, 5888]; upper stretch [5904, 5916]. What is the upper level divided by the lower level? 1.01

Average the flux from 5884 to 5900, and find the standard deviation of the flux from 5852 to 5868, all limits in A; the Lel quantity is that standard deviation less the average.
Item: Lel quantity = -0.505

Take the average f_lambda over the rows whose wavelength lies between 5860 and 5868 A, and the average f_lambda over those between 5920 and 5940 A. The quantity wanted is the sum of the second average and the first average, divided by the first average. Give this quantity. 2.03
